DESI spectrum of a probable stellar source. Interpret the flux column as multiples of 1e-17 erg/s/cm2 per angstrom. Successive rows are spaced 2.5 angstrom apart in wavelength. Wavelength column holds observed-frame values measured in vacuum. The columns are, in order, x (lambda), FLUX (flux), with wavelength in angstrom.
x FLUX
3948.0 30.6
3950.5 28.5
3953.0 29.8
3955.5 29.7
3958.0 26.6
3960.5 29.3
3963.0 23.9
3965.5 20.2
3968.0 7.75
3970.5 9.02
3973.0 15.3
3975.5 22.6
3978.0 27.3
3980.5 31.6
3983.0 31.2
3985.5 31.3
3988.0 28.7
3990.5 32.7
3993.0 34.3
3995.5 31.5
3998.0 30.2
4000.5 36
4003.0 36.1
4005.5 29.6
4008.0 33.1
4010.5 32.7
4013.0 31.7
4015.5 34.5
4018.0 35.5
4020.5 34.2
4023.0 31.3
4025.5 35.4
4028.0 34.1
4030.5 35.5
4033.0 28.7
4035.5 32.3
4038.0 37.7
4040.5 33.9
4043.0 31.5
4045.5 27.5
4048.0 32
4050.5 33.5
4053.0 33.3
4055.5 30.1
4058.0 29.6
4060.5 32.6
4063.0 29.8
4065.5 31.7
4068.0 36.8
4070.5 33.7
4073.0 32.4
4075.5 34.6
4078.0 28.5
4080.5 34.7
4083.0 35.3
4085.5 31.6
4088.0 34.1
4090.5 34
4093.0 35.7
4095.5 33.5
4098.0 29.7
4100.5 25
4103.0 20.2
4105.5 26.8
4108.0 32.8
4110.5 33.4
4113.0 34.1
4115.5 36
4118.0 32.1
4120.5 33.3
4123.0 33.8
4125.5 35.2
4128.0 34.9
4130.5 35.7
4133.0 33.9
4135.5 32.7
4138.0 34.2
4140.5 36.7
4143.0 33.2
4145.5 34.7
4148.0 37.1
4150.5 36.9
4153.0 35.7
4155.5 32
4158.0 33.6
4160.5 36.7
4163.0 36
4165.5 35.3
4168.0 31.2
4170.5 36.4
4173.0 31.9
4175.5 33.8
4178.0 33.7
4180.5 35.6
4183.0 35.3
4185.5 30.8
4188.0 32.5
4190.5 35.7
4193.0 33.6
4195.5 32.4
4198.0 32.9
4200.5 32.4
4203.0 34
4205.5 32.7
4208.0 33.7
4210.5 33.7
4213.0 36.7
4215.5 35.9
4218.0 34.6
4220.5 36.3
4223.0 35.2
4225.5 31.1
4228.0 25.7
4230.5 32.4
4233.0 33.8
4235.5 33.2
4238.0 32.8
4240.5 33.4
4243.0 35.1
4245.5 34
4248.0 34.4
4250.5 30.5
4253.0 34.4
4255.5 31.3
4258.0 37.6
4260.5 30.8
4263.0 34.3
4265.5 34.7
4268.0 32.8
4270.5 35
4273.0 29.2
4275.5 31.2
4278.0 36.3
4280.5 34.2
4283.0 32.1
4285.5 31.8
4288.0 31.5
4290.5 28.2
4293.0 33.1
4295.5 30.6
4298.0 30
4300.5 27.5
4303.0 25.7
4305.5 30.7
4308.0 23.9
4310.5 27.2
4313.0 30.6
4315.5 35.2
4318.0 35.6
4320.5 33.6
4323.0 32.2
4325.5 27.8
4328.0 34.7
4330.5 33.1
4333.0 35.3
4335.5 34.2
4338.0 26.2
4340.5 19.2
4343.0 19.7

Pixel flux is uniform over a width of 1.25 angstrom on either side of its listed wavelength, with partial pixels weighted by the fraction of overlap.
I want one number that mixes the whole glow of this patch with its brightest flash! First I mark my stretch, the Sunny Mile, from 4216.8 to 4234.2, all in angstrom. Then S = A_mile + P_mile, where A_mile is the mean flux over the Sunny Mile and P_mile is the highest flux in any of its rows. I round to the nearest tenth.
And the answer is 69.0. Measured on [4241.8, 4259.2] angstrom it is 71.5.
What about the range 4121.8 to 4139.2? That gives 70.0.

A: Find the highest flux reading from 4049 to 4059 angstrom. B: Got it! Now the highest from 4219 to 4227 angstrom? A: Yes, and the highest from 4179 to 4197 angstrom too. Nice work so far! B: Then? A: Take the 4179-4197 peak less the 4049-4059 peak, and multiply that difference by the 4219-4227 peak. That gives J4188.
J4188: 80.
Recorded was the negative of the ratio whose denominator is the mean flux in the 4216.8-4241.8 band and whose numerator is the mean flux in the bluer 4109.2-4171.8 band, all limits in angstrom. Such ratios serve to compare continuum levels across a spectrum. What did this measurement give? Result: -1.05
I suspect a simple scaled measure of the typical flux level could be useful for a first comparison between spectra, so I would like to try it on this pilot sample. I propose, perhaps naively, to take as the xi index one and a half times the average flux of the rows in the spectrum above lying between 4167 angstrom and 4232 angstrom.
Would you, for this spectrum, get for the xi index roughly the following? 50.2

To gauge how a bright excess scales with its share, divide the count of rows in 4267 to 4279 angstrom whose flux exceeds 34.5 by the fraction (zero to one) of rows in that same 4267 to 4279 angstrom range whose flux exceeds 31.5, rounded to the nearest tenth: 3.3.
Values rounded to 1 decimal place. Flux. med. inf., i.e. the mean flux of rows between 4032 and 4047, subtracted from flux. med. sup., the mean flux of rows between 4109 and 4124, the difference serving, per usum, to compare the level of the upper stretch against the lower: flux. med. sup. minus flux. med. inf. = 1.8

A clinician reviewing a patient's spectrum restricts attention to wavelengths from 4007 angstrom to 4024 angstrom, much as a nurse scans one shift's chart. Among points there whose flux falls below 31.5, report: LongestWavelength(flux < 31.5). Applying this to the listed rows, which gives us 4023.0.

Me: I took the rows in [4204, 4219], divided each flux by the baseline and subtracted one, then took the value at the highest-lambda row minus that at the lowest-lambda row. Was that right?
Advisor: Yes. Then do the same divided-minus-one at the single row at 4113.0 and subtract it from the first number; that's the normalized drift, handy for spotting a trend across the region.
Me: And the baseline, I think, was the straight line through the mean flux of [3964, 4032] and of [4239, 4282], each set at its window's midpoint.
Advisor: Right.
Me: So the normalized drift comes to -0.042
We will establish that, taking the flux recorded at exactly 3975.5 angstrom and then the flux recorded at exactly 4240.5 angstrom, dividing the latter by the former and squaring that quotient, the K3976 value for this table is 2.2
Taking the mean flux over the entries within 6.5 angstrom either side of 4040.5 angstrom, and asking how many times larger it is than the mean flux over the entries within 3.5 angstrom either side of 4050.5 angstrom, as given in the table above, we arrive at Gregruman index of 0.99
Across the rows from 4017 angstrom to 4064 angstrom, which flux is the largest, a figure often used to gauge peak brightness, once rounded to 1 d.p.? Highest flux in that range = 37.7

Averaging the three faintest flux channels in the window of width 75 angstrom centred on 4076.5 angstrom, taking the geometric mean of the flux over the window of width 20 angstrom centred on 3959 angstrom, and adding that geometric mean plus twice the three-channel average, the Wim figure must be 71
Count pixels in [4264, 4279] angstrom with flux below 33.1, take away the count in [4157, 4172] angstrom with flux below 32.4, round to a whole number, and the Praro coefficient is 2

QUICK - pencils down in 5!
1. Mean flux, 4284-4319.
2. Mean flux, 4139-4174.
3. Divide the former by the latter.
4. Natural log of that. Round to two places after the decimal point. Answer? -0.15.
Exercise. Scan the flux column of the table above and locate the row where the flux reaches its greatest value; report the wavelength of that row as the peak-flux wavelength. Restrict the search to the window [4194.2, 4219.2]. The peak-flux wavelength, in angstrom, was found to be 4213.0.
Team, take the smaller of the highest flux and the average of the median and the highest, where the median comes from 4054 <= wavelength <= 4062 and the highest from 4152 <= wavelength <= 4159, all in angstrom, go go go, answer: 33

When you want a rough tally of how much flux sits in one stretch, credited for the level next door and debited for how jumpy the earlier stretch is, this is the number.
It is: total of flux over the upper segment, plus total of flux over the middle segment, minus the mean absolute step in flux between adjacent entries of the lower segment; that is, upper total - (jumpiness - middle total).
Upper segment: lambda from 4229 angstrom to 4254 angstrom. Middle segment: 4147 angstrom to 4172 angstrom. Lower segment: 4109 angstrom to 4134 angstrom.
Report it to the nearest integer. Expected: 684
